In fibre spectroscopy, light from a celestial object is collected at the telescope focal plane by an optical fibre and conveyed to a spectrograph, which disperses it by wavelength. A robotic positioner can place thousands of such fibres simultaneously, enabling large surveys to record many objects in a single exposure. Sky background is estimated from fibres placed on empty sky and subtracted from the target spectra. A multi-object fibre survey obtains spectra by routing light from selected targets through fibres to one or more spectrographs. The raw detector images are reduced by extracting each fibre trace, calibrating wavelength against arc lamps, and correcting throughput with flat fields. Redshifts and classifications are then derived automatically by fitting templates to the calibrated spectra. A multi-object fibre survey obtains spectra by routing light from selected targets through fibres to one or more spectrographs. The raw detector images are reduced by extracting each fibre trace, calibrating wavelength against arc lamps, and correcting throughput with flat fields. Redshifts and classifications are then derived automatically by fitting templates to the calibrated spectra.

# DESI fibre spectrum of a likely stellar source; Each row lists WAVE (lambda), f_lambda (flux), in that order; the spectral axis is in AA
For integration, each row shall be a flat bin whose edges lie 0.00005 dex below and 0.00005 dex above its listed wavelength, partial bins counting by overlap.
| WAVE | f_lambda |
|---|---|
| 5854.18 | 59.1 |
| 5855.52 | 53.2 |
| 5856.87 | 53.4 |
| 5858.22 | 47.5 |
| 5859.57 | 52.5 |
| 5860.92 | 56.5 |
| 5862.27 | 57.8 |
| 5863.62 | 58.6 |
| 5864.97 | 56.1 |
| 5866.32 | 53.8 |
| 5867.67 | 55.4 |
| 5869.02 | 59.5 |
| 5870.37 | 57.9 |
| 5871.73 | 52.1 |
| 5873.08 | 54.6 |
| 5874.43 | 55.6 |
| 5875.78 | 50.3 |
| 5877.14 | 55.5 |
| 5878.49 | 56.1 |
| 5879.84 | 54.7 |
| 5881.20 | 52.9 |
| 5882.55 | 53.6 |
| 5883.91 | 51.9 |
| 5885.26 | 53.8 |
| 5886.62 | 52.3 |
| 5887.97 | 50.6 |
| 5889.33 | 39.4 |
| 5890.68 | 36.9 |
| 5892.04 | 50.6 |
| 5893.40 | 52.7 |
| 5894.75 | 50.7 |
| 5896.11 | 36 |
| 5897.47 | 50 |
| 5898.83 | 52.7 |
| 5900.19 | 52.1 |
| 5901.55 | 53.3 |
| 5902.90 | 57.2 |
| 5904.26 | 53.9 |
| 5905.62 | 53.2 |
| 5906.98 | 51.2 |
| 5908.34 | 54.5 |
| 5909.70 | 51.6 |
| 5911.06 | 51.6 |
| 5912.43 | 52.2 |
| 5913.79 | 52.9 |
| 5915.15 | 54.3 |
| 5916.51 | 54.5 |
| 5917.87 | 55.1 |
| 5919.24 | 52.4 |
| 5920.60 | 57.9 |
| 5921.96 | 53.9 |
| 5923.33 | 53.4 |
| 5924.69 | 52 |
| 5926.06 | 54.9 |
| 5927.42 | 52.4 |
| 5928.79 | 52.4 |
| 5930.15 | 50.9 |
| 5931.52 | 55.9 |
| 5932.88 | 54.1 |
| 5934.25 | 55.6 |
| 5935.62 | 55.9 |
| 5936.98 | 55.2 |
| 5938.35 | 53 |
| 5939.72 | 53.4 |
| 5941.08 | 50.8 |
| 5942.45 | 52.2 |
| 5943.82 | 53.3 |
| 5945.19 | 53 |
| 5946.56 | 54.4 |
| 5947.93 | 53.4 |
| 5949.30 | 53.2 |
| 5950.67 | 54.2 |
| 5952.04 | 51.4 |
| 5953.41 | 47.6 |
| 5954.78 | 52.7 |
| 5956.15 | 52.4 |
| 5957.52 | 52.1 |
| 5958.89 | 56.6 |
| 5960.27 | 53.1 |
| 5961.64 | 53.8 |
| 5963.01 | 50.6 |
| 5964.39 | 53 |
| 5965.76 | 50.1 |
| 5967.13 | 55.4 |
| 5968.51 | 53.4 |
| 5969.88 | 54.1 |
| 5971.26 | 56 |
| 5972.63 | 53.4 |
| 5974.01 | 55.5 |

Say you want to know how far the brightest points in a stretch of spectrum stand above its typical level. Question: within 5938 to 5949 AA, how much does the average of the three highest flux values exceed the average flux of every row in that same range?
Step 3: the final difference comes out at 0.8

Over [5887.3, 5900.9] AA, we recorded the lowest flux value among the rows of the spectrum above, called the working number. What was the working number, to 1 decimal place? 36.0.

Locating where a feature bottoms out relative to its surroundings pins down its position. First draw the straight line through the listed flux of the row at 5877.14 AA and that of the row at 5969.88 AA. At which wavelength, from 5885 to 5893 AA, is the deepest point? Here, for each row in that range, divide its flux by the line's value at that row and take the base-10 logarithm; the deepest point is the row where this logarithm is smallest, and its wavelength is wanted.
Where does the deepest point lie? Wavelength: 5890.68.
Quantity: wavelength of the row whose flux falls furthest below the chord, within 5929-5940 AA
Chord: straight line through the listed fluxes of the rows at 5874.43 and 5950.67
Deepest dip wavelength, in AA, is 5930.15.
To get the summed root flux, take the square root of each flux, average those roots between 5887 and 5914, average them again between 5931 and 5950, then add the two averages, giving 14.4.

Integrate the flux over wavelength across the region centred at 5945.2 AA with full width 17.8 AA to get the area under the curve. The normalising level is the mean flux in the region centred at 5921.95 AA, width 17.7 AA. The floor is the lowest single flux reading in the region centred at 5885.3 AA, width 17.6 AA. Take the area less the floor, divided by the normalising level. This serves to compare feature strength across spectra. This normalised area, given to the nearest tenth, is 16.8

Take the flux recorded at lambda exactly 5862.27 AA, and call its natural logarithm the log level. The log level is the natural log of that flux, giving 4.06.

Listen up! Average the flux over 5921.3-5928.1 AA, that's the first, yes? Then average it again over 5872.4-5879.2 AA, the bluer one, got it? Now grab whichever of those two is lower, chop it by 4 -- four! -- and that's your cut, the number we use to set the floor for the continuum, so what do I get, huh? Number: 13.3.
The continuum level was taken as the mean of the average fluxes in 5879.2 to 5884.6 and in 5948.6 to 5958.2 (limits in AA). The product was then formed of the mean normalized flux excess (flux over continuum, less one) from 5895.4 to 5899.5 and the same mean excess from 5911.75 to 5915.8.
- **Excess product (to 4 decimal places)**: -0.0012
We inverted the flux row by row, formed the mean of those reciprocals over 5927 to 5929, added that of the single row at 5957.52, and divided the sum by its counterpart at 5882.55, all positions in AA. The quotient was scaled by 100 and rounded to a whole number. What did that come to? 205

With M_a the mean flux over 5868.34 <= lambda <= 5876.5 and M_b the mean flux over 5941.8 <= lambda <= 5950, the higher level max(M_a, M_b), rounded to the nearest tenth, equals 55.0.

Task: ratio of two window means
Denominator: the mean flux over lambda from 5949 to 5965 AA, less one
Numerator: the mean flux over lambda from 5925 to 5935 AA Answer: 1.04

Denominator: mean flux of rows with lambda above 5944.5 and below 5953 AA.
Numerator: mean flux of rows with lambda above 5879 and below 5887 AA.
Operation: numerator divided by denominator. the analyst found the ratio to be 1.00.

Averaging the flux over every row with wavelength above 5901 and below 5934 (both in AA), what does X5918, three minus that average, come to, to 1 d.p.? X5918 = -50.6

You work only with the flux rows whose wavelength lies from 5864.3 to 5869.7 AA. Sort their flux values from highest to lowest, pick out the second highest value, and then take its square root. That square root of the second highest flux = 7.49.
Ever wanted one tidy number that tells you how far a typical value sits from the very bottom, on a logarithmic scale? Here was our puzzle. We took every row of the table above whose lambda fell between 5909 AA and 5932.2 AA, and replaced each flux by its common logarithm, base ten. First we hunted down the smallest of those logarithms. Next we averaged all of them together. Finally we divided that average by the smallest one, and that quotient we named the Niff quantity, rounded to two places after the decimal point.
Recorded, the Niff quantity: 1.01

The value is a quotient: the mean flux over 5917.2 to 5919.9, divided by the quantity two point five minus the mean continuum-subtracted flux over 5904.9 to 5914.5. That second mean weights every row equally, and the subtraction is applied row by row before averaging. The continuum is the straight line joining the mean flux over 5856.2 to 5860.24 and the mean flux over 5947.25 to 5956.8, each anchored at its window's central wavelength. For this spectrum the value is 31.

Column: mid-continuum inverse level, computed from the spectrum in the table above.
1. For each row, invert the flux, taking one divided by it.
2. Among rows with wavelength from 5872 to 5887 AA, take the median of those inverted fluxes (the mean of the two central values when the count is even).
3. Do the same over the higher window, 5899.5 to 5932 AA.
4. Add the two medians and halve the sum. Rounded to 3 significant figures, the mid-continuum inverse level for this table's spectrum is 0.0187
